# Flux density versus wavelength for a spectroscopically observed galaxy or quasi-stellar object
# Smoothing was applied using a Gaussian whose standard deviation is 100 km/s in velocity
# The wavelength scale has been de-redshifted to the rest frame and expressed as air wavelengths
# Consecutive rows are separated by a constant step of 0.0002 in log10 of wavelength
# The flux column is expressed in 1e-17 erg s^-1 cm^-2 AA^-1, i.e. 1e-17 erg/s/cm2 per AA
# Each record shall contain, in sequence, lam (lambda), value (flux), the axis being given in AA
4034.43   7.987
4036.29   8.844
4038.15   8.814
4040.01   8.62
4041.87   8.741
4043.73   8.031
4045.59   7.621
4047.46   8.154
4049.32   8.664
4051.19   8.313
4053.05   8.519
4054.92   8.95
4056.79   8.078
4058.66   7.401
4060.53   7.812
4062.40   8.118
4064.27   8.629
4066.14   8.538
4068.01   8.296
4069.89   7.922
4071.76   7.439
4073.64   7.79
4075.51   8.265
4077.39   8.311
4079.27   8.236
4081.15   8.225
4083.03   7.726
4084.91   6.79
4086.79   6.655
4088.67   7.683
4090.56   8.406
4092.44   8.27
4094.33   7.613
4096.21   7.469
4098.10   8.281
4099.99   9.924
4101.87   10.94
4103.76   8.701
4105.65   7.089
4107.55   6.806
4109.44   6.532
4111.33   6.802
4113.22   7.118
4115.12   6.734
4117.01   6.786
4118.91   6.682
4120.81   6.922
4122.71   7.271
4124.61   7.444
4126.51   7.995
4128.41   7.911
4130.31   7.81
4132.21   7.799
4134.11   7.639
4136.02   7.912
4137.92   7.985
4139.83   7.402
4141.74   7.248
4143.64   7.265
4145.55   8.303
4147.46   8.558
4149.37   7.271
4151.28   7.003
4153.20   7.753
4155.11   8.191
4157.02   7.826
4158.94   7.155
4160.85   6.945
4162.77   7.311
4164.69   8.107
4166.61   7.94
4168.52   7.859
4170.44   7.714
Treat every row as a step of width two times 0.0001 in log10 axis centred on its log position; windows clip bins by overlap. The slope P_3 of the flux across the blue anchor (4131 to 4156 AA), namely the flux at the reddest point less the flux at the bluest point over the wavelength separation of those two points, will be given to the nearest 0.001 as 0.017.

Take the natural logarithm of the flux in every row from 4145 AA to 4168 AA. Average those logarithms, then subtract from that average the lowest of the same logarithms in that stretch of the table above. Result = 0.100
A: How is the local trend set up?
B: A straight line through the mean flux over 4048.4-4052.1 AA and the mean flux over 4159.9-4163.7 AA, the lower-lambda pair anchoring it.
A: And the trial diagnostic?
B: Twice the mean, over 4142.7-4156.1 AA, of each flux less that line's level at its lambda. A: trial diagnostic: 1.0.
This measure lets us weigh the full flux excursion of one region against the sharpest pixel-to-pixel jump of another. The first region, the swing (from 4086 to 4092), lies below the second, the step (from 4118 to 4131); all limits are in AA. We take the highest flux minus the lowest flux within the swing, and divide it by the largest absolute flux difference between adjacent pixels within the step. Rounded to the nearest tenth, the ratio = 3.2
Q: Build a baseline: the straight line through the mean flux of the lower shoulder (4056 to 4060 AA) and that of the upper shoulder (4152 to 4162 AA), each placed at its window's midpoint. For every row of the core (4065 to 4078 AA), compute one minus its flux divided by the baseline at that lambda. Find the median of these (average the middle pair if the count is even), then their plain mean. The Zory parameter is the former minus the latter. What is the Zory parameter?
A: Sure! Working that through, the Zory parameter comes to -0.025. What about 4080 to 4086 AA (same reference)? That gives -0.019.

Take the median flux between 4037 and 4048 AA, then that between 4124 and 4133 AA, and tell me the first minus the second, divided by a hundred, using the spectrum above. 0.006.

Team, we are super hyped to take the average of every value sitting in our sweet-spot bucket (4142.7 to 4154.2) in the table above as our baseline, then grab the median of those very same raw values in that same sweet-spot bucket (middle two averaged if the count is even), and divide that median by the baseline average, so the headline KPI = 0.98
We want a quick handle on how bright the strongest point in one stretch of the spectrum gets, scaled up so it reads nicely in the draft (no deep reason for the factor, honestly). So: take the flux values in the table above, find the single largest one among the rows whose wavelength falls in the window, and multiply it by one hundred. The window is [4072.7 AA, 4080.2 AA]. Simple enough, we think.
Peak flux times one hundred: 831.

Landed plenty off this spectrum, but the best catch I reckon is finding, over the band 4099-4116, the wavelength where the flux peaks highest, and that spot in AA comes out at 4101.87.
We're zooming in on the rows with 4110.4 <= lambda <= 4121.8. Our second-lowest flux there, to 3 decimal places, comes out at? 6.734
